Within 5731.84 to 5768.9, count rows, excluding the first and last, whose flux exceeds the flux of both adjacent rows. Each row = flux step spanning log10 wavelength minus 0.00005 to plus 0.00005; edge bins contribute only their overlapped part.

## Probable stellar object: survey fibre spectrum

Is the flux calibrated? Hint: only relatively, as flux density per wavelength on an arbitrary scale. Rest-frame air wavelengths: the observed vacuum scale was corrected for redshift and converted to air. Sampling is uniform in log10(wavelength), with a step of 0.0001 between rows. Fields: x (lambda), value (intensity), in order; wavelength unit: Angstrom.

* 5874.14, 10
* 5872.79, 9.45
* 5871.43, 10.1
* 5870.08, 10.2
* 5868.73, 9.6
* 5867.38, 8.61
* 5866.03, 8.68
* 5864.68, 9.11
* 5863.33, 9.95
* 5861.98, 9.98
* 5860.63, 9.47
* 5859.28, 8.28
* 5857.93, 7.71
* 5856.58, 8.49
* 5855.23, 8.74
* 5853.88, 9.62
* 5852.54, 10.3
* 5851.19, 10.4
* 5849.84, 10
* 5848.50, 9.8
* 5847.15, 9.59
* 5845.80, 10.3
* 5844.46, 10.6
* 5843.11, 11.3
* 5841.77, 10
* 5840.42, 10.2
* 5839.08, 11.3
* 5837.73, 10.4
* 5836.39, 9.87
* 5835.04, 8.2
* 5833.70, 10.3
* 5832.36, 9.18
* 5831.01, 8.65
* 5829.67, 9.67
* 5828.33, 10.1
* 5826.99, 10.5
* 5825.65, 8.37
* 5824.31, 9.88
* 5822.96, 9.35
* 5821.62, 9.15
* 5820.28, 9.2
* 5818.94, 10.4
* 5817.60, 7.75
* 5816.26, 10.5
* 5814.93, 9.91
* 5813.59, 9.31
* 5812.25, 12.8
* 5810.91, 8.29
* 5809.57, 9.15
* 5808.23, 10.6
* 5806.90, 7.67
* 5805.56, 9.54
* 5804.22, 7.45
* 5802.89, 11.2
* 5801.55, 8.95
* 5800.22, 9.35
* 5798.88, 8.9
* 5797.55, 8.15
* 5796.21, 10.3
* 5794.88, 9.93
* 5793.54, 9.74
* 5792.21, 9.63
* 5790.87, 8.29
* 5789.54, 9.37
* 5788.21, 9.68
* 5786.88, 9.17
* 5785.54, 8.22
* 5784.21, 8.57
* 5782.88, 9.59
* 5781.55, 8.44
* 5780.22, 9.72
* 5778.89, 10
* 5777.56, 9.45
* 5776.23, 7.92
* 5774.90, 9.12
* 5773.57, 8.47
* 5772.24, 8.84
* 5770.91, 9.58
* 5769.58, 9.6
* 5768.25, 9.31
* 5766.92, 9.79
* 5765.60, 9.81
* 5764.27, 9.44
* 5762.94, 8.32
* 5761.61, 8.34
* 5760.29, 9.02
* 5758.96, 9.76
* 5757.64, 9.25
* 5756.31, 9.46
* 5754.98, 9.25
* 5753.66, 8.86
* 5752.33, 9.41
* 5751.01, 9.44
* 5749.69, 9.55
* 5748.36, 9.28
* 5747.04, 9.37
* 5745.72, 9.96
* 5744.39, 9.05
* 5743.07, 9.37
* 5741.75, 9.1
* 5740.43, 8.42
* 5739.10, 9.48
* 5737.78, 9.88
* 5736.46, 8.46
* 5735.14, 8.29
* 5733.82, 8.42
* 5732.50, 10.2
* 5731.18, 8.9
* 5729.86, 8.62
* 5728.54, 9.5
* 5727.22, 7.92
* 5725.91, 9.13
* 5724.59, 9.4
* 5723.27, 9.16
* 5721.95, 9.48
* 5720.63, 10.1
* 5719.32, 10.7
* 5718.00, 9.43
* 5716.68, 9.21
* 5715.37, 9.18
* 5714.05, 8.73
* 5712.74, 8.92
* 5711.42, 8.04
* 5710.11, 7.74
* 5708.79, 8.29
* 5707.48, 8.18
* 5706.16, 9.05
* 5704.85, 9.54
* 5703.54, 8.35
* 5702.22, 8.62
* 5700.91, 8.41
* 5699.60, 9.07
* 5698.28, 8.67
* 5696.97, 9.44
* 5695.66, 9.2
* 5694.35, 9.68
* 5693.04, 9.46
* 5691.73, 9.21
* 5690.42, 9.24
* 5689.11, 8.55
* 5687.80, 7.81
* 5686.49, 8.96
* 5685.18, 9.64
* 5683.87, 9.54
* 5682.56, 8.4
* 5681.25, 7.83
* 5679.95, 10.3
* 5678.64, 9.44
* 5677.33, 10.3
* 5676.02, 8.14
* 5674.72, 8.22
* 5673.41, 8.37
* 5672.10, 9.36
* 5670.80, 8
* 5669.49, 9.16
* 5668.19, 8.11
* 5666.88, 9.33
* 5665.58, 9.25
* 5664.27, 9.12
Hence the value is 7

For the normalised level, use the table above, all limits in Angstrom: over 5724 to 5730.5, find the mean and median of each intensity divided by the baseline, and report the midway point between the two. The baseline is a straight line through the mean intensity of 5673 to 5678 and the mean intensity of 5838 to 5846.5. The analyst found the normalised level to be 0.967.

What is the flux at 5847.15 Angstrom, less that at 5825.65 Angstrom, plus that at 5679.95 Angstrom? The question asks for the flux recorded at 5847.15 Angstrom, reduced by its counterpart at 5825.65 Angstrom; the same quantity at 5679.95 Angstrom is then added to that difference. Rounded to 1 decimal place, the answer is 11.5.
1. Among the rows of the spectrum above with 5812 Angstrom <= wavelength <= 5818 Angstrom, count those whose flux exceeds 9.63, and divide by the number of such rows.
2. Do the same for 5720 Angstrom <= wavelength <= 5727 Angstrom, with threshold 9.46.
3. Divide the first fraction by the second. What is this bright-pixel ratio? 1.5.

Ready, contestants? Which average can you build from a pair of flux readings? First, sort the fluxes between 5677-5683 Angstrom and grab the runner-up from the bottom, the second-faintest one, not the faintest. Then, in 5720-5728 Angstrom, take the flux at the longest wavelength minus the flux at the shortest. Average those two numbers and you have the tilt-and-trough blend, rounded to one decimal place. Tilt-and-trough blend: 3.1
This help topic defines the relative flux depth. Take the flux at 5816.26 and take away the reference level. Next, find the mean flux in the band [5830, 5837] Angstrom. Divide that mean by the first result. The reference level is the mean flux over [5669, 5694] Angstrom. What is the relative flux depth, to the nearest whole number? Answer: 6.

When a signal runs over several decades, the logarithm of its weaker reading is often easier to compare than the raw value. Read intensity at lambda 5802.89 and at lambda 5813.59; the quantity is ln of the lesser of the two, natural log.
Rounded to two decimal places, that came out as 2.23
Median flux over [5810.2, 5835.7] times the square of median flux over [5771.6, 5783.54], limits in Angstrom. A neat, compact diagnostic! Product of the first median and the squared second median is 778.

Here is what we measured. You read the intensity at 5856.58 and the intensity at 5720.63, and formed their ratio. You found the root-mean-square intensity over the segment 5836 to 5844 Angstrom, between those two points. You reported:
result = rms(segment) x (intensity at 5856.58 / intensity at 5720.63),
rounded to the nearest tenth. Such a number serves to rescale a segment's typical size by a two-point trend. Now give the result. 8.8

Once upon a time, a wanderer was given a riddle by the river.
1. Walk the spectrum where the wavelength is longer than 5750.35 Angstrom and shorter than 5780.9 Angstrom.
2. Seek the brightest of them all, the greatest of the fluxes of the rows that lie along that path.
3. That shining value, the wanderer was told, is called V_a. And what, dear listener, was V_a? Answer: 10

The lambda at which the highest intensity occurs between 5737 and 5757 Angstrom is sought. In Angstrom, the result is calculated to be 5745.72 Angstrom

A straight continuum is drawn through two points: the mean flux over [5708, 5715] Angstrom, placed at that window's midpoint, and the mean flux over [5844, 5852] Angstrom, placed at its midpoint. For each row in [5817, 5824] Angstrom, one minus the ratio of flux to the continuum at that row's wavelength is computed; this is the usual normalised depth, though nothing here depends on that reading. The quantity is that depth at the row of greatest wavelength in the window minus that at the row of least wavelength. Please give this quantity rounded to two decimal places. -0.16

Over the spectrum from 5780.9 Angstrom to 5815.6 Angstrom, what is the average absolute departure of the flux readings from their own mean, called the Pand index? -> 0.81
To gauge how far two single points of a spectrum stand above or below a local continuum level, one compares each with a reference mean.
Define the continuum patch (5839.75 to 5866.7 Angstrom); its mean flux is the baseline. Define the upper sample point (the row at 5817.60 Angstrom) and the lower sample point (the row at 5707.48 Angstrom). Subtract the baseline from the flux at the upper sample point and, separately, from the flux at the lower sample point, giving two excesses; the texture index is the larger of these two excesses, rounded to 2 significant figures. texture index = -1.4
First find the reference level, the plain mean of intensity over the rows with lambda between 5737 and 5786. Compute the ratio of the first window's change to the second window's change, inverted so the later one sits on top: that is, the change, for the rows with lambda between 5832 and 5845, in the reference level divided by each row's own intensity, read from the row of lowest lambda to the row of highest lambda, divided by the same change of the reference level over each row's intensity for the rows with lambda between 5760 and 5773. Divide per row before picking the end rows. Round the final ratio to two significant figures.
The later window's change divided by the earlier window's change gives -6.5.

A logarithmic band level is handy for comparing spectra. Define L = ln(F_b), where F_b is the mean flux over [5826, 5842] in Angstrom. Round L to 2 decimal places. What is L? 2.29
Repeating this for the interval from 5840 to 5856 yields 2.31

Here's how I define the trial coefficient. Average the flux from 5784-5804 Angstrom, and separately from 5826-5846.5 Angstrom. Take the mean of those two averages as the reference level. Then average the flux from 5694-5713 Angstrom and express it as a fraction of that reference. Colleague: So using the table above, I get 0.905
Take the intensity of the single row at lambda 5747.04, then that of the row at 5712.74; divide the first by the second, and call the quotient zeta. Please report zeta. 1.05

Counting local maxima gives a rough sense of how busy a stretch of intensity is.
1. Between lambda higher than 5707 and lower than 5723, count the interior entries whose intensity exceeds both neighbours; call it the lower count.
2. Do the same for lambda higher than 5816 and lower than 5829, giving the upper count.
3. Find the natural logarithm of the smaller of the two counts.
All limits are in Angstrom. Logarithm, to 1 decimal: 1.1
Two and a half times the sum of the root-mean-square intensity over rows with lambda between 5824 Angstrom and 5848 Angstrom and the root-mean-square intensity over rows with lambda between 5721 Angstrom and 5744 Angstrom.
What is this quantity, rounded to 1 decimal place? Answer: 47.5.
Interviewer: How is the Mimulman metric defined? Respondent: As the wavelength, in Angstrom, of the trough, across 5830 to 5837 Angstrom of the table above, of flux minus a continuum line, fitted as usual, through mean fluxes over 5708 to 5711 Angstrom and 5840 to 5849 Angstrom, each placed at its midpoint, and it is 5835.04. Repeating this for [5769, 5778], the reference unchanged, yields 5776.23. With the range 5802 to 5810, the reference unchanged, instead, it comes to 5804.22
